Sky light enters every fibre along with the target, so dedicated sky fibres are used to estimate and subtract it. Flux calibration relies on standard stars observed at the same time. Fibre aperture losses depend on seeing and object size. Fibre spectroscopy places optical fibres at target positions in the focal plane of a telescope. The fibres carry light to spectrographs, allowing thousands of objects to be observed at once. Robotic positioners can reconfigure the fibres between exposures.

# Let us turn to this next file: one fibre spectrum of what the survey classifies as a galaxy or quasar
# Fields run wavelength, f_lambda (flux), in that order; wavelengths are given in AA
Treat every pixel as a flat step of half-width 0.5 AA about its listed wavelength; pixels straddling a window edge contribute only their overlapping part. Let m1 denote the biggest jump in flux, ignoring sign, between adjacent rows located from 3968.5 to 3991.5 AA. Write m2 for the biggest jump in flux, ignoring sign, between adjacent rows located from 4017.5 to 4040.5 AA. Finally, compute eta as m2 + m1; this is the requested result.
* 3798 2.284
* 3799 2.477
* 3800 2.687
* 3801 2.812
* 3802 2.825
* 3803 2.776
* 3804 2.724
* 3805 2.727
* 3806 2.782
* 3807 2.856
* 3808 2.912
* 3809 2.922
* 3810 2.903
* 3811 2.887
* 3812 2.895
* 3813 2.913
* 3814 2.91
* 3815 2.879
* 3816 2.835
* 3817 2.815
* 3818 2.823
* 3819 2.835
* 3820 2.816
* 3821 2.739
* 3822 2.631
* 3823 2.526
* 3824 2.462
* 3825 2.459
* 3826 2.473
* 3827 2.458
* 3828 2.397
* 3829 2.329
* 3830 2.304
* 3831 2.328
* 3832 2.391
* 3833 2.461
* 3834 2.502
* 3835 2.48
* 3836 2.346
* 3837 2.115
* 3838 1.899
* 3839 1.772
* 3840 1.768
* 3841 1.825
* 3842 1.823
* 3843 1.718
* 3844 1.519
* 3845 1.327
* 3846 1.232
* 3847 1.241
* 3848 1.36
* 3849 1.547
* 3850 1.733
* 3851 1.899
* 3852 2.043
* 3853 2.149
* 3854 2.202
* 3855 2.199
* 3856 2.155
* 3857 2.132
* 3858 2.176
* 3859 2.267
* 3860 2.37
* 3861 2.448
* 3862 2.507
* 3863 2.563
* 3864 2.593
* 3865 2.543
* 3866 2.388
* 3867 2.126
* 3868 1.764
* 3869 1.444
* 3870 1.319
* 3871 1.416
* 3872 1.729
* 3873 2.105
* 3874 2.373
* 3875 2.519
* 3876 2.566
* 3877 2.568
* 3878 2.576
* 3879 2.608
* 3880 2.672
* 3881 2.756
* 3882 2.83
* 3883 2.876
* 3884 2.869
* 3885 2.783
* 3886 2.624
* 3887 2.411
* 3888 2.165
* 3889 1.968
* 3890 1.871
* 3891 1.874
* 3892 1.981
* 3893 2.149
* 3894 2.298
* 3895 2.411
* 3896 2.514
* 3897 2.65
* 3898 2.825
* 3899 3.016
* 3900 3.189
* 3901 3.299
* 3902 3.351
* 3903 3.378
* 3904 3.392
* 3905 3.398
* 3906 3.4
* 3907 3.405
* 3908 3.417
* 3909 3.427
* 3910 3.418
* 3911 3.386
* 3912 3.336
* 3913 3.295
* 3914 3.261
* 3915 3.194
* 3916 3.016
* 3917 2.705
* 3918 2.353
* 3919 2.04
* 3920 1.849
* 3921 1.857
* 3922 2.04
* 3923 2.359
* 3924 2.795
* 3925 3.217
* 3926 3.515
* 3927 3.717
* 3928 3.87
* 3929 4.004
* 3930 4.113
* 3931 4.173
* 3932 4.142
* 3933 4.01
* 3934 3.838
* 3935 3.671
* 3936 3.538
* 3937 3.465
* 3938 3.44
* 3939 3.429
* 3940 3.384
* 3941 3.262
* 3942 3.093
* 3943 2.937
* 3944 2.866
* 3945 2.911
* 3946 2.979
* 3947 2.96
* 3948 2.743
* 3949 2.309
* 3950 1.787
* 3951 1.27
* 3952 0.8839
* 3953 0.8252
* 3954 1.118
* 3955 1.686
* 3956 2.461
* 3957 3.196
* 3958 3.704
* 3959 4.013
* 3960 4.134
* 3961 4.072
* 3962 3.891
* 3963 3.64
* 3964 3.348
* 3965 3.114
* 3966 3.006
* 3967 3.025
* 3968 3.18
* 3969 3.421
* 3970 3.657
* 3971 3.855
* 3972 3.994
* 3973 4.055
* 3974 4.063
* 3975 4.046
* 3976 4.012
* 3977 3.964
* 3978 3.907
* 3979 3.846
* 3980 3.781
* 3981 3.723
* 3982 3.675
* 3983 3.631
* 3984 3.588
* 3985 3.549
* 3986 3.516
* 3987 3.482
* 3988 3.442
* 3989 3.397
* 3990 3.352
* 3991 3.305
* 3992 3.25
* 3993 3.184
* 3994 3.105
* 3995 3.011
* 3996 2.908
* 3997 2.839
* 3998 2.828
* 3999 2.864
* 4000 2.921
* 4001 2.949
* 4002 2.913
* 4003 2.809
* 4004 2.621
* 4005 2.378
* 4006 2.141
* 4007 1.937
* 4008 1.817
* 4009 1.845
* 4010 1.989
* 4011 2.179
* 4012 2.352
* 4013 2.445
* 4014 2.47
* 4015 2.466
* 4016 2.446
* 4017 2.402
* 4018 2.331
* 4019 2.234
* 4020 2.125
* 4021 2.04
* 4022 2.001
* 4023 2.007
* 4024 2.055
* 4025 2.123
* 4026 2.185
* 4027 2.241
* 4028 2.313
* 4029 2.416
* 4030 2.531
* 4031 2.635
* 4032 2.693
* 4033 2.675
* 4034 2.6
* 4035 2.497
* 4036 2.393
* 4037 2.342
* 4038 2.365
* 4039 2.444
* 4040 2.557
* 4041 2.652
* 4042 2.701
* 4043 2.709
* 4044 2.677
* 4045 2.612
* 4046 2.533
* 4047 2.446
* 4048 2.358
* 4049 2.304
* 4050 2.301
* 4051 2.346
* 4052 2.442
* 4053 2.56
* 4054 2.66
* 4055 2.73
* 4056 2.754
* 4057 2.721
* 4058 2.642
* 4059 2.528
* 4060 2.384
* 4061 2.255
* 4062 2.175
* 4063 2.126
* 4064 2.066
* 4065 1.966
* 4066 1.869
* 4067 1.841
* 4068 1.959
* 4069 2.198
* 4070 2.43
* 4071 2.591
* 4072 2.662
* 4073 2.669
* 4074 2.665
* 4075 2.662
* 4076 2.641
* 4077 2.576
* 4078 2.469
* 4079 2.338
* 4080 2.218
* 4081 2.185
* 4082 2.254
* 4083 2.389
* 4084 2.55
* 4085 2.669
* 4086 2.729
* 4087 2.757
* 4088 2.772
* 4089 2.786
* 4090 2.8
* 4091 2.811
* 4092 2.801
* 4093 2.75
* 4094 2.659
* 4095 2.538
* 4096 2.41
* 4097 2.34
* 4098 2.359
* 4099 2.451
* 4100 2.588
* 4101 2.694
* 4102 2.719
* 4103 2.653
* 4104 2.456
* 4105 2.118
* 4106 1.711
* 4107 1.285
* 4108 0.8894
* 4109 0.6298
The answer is 0.35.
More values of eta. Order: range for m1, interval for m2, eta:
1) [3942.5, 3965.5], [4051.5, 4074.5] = 1.01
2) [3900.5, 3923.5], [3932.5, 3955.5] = 0.92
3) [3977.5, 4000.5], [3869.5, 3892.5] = 0.48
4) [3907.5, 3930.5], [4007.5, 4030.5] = 0.63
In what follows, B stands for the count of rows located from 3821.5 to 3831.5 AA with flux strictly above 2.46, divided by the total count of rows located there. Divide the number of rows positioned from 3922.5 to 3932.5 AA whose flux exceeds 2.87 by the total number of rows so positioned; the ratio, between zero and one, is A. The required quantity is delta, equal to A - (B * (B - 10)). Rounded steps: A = 0.80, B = 0.4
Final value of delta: 5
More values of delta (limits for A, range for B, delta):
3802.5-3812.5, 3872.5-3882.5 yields 8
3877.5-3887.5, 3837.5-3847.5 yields 0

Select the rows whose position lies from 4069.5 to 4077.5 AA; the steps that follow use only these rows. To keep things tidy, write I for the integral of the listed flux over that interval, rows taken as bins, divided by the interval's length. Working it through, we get 2.61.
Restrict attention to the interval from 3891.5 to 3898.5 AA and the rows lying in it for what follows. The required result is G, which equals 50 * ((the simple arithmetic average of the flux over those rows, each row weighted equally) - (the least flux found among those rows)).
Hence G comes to 21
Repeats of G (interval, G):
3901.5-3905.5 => 1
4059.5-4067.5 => 12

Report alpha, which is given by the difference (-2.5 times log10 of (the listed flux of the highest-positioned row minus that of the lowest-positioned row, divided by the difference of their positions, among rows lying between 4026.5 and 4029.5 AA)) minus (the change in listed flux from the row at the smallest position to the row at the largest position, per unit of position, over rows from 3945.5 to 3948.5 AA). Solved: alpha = 2.8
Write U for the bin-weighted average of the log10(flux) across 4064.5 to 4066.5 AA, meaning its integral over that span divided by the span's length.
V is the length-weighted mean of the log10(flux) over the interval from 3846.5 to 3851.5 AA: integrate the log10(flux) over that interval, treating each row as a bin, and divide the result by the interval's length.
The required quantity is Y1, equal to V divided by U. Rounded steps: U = 0.28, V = 0.19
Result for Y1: 0.7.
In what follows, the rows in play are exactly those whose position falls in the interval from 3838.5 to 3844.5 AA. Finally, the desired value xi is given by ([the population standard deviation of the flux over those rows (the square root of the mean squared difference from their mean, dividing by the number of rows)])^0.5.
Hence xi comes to 0.32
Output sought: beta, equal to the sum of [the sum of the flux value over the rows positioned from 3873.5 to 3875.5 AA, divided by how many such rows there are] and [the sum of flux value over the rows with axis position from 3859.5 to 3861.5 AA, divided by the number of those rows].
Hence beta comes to 4.9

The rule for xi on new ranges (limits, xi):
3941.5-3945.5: 0.29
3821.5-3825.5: 0.26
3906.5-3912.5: 0.18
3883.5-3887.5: 0.42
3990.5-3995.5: 0.32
